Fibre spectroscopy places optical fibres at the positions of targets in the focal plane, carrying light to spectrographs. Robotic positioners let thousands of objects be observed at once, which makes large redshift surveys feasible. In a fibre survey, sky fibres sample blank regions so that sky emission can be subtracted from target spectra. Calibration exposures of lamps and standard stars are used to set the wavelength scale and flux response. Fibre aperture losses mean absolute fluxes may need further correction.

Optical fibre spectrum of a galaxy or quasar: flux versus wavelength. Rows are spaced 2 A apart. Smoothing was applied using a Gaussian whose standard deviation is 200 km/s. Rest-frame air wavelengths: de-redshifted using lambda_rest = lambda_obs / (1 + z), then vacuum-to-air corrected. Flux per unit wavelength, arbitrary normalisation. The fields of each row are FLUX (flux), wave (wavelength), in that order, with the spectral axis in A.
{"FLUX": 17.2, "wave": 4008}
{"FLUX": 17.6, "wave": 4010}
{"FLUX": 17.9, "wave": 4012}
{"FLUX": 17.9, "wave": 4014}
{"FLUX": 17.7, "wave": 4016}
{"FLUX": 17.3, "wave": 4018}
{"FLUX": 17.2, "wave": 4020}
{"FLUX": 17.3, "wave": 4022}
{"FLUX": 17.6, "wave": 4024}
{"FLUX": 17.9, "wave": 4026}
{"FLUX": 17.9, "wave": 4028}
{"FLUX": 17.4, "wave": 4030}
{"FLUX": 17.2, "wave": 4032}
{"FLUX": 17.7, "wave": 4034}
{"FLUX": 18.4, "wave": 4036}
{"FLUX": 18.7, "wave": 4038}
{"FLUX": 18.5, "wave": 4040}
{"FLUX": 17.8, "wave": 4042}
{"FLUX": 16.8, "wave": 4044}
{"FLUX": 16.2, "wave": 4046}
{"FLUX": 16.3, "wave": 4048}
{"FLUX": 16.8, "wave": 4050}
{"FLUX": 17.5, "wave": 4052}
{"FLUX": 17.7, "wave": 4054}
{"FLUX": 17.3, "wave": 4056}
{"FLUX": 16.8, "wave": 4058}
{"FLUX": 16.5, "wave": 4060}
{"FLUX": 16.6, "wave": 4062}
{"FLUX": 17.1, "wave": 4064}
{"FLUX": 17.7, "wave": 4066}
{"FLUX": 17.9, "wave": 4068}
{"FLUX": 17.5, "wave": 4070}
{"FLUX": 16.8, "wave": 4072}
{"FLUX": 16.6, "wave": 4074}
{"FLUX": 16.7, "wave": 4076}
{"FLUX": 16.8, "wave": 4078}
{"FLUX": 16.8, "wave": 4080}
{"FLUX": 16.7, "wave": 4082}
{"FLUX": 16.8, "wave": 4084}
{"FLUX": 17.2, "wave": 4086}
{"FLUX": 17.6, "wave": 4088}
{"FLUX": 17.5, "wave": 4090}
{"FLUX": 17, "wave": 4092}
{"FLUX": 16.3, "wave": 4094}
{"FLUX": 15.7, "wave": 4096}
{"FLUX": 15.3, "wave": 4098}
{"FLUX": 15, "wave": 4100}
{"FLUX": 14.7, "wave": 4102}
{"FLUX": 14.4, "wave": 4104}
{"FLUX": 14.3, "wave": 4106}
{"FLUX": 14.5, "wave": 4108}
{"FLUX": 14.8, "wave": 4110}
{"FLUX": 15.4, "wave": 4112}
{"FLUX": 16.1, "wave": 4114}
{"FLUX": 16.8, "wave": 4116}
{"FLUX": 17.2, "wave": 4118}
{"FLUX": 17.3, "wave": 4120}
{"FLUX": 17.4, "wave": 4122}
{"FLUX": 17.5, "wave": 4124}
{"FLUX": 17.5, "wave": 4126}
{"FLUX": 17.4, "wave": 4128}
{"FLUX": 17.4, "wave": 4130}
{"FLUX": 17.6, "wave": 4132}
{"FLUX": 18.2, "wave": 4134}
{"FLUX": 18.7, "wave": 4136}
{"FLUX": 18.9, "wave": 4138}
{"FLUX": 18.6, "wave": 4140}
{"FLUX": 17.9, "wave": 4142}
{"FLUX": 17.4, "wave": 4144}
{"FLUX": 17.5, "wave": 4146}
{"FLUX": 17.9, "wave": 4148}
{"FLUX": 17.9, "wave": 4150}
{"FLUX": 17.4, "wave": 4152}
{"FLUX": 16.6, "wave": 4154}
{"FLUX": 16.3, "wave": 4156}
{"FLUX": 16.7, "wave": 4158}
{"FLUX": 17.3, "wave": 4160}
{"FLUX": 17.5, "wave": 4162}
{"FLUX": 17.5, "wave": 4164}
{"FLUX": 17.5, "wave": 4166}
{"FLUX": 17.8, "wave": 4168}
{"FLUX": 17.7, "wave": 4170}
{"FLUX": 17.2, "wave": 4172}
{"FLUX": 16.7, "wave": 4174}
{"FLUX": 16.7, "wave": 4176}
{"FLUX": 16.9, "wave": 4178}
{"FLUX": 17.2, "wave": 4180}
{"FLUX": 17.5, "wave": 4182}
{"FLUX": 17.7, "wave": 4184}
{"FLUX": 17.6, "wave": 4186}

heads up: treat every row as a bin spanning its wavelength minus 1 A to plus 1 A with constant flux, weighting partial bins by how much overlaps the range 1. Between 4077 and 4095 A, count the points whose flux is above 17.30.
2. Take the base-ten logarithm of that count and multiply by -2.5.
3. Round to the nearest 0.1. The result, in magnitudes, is -0.8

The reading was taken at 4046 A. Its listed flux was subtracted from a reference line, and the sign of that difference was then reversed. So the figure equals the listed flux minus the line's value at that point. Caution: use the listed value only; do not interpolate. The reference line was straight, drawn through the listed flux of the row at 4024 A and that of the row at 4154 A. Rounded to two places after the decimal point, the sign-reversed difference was -1.23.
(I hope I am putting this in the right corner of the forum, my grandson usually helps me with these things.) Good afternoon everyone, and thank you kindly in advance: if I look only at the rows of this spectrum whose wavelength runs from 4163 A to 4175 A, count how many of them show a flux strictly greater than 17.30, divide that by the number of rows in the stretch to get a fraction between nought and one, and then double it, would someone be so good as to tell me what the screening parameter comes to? 1.33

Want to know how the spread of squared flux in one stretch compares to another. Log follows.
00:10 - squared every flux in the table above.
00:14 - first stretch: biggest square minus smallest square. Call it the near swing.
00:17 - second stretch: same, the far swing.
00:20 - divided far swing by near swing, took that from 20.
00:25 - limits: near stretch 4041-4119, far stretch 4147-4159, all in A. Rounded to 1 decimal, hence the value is 19.5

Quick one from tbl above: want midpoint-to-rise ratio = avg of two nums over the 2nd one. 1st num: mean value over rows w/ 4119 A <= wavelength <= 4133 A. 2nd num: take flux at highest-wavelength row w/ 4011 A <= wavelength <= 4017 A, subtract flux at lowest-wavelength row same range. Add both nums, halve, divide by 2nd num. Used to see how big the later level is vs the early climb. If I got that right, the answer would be -43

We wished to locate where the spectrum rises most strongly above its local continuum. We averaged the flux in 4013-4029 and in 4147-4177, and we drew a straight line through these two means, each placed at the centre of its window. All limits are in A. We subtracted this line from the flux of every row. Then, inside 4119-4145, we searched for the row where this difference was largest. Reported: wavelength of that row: 4138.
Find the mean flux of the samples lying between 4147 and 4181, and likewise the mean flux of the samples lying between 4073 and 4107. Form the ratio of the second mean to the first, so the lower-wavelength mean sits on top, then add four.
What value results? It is 4.941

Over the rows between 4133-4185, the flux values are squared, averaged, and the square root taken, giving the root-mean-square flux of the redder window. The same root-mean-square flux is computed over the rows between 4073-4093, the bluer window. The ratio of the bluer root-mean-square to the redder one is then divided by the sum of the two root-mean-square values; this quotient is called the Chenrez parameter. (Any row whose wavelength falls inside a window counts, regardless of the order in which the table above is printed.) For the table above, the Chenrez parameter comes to 0.0281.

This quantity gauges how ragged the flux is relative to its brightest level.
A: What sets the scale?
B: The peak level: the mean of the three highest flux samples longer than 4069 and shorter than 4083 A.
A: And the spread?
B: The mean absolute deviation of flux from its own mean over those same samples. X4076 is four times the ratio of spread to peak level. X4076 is 0.044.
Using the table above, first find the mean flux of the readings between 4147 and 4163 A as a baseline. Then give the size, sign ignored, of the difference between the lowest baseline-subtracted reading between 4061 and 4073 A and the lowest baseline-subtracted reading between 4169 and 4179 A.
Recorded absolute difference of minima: 0.10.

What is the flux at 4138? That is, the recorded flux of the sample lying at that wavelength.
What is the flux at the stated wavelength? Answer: 18.9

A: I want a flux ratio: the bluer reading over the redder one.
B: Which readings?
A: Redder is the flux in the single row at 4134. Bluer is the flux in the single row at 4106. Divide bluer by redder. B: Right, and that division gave 0.79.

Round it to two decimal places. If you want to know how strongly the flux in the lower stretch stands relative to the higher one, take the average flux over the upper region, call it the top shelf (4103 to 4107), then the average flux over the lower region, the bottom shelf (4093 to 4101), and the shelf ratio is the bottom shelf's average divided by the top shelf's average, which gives 1.09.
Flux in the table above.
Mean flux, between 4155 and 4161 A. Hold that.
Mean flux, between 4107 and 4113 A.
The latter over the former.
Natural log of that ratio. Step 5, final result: -0.118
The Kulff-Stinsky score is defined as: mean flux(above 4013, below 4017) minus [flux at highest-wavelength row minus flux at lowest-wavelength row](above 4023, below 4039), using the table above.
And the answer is 16.7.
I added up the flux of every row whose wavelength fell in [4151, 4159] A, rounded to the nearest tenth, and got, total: 67.0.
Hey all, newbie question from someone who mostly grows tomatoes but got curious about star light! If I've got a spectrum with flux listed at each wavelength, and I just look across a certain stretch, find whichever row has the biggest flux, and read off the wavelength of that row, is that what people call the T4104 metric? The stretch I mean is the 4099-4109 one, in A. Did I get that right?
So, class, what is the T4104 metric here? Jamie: 4100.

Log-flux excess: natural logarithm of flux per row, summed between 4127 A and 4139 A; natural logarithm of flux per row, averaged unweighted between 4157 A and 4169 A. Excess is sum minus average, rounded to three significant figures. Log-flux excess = 14.5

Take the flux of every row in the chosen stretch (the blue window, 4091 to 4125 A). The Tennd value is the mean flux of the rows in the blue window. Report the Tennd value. 15.9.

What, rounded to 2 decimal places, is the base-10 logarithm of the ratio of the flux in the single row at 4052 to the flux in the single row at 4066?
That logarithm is 0.00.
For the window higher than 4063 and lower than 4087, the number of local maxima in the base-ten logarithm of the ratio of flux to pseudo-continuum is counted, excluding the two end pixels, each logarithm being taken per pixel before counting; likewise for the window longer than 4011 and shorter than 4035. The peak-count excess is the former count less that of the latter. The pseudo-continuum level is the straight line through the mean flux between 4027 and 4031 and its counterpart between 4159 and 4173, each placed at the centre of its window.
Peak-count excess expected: 0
